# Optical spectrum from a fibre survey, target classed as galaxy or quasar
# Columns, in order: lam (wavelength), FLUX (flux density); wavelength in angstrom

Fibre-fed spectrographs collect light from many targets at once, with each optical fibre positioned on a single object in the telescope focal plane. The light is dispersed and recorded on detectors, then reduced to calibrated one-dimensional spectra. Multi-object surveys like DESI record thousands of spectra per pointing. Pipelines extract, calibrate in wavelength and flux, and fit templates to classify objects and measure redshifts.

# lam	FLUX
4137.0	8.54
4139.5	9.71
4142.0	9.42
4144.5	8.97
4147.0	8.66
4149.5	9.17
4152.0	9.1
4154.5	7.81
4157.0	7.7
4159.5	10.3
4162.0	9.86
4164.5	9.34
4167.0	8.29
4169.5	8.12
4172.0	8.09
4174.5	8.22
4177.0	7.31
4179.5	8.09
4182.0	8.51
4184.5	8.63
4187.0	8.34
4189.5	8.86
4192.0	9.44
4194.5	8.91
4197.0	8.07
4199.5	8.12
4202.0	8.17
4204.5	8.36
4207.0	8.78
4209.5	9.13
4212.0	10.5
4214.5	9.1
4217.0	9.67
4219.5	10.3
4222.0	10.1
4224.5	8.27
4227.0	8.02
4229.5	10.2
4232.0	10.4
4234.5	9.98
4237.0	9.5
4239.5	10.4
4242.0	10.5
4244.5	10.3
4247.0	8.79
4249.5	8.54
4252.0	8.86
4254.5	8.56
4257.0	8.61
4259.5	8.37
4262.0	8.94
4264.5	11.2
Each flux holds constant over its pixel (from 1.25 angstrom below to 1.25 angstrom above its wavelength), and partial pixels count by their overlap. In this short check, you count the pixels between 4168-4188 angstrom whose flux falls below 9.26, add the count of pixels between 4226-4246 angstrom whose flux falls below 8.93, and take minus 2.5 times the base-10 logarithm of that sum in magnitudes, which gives -2.39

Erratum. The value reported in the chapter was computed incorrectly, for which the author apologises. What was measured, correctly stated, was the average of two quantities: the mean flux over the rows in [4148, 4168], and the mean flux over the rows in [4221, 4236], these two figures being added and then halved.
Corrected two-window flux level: 9.22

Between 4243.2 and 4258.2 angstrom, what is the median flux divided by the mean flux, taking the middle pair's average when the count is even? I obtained 0.97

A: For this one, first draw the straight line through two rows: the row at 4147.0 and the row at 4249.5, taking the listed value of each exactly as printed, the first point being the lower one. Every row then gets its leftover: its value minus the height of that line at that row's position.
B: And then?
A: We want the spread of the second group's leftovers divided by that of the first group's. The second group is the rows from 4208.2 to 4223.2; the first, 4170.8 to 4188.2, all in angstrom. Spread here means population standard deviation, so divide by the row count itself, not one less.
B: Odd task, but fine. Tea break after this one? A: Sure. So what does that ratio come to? 1.4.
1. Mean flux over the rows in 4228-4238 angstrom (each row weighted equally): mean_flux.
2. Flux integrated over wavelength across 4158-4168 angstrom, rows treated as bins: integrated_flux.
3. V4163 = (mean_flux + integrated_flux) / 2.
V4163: 52.2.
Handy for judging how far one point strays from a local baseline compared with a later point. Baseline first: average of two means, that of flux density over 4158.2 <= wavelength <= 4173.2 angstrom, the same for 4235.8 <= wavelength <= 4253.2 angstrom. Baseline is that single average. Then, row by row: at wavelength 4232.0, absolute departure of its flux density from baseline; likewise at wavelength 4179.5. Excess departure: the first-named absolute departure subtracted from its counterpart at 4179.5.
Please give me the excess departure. 0.1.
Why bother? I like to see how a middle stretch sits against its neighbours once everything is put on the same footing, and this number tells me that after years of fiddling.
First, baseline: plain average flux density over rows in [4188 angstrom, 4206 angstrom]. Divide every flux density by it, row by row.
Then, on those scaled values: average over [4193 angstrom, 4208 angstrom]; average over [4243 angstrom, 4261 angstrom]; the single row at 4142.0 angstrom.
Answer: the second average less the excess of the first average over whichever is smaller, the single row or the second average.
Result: 1.1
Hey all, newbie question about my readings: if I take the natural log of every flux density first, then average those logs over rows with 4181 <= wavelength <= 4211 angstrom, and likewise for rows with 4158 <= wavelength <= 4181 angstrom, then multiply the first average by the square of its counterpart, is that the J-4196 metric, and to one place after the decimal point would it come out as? 9.9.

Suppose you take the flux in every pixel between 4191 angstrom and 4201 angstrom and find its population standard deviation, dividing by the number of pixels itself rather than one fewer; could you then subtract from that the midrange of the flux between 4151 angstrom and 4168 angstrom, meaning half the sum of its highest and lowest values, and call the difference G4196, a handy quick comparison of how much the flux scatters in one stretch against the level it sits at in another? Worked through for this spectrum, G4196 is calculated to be -8.4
